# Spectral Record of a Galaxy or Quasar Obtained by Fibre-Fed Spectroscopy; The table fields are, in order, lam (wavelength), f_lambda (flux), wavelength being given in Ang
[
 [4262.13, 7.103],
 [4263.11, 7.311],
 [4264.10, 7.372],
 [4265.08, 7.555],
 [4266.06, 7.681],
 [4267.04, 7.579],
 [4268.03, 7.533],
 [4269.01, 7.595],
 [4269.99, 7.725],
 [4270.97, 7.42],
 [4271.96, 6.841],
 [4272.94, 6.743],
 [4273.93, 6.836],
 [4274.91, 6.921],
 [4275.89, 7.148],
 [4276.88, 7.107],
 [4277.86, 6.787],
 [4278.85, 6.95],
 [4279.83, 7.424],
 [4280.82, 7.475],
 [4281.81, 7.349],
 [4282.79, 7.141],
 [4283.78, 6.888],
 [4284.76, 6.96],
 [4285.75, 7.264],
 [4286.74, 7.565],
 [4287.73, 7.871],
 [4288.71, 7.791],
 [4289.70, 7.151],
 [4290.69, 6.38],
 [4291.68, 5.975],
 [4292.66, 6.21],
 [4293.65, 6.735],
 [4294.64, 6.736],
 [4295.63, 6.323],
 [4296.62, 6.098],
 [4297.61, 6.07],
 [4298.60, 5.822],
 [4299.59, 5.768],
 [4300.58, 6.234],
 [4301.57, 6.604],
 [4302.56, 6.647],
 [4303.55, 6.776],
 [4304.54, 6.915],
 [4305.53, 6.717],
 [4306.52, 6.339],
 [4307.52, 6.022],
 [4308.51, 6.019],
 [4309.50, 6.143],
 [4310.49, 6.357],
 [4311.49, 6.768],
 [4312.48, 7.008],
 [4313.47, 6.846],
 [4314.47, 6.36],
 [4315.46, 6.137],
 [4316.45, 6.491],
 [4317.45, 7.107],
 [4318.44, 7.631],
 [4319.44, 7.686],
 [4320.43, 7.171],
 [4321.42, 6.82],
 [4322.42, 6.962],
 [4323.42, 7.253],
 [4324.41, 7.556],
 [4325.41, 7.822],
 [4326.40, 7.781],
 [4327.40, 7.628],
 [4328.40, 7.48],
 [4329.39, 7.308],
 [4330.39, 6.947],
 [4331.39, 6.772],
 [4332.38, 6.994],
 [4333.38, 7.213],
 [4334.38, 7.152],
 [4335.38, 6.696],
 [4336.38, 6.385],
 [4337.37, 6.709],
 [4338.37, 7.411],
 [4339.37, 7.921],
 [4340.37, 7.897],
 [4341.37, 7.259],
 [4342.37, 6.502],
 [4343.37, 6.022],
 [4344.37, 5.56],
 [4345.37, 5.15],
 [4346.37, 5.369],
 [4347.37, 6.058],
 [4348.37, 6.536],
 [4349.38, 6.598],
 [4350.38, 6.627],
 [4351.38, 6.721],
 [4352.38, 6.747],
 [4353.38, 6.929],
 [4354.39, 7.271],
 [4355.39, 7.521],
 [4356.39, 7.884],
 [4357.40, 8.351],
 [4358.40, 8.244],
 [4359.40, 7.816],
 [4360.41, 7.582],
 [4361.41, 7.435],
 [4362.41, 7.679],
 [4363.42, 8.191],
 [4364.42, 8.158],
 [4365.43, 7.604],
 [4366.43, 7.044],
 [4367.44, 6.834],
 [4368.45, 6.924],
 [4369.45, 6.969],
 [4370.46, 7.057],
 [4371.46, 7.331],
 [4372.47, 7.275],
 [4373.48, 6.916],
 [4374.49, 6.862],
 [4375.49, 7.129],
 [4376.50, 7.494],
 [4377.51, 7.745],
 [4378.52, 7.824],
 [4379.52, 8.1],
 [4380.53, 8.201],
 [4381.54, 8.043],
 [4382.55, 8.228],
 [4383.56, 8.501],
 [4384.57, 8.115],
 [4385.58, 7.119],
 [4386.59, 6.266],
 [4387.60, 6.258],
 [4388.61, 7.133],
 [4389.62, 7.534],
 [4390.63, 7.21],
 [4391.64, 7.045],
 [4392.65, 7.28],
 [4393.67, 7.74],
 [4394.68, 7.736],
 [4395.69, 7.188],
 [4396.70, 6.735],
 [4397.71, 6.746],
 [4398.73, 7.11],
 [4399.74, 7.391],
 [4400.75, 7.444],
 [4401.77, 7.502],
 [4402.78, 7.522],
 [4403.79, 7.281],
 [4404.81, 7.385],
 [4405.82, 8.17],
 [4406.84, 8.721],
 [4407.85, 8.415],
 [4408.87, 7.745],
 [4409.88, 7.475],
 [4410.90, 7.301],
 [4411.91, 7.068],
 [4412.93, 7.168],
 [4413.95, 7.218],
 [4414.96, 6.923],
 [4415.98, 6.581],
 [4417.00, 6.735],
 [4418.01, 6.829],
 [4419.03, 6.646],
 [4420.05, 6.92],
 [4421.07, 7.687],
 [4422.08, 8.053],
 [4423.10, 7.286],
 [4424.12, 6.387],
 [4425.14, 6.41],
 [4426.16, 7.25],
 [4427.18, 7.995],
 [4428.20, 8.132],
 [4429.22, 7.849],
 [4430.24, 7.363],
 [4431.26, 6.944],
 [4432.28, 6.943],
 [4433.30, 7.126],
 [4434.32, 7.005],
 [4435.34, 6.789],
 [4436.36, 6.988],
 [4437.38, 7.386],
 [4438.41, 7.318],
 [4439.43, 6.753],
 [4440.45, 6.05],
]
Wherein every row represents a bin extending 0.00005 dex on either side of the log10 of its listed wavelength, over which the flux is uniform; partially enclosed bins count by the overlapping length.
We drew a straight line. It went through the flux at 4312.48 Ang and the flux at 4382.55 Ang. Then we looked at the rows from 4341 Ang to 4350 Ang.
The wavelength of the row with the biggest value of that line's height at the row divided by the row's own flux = 4345.37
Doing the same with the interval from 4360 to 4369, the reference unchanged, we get 4367.44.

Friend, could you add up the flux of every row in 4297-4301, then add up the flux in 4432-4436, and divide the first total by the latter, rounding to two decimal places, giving 0.86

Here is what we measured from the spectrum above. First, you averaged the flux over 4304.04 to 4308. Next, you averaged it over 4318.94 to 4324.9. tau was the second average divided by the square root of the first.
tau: 2.84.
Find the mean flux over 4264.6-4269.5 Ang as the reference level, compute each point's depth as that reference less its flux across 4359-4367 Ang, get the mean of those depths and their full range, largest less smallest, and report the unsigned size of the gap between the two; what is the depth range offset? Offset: 1.2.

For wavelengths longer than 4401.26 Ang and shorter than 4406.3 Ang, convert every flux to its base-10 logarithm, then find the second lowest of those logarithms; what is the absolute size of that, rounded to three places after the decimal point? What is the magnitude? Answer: 0.868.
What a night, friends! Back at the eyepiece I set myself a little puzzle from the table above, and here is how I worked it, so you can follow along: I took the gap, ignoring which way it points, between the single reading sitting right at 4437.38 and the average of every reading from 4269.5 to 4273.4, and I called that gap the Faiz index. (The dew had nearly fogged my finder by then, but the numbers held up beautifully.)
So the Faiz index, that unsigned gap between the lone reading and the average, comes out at 0.20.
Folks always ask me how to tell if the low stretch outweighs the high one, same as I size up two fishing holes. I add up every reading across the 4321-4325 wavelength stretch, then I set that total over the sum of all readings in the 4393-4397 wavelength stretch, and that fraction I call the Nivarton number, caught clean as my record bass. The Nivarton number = 0.973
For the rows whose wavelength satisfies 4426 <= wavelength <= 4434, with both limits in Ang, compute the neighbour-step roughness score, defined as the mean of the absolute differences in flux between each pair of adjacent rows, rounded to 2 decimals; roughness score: 0.32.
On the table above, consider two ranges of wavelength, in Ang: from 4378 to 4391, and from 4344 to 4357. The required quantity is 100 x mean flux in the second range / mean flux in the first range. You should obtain 86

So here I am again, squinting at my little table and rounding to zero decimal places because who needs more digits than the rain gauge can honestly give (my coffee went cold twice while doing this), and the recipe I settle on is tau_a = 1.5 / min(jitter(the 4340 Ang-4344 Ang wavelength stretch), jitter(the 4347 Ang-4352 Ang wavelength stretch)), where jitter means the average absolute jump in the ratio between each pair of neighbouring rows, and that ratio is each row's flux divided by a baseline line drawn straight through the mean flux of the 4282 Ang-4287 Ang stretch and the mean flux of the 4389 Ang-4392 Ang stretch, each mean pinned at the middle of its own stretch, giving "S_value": 66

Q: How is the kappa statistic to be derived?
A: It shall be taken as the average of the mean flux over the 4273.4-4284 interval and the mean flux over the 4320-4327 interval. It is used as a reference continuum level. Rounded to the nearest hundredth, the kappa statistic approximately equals 7.22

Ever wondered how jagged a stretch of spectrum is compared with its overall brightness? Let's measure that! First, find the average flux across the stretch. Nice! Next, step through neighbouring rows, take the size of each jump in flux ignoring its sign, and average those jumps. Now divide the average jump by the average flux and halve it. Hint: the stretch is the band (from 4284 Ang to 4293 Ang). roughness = 0.027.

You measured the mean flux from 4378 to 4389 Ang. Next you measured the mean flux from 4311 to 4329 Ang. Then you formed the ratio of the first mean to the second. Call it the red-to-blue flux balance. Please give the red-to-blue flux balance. 1.07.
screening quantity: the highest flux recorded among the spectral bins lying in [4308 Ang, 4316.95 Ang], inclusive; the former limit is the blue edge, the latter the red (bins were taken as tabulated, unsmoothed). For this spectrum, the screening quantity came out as 7.008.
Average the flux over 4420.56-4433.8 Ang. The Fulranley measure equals 7.34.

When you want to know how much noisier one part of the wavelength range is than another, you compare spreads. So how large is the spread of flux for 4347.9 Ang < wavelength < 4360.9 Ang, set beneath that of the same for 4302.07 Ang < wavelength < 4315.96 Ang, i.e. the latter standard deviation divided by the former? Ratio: 0.5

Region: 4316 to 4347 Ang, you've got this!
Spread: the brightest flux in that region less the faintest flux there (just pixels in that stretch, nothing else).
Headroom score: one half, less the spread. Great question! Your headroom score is -2.3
